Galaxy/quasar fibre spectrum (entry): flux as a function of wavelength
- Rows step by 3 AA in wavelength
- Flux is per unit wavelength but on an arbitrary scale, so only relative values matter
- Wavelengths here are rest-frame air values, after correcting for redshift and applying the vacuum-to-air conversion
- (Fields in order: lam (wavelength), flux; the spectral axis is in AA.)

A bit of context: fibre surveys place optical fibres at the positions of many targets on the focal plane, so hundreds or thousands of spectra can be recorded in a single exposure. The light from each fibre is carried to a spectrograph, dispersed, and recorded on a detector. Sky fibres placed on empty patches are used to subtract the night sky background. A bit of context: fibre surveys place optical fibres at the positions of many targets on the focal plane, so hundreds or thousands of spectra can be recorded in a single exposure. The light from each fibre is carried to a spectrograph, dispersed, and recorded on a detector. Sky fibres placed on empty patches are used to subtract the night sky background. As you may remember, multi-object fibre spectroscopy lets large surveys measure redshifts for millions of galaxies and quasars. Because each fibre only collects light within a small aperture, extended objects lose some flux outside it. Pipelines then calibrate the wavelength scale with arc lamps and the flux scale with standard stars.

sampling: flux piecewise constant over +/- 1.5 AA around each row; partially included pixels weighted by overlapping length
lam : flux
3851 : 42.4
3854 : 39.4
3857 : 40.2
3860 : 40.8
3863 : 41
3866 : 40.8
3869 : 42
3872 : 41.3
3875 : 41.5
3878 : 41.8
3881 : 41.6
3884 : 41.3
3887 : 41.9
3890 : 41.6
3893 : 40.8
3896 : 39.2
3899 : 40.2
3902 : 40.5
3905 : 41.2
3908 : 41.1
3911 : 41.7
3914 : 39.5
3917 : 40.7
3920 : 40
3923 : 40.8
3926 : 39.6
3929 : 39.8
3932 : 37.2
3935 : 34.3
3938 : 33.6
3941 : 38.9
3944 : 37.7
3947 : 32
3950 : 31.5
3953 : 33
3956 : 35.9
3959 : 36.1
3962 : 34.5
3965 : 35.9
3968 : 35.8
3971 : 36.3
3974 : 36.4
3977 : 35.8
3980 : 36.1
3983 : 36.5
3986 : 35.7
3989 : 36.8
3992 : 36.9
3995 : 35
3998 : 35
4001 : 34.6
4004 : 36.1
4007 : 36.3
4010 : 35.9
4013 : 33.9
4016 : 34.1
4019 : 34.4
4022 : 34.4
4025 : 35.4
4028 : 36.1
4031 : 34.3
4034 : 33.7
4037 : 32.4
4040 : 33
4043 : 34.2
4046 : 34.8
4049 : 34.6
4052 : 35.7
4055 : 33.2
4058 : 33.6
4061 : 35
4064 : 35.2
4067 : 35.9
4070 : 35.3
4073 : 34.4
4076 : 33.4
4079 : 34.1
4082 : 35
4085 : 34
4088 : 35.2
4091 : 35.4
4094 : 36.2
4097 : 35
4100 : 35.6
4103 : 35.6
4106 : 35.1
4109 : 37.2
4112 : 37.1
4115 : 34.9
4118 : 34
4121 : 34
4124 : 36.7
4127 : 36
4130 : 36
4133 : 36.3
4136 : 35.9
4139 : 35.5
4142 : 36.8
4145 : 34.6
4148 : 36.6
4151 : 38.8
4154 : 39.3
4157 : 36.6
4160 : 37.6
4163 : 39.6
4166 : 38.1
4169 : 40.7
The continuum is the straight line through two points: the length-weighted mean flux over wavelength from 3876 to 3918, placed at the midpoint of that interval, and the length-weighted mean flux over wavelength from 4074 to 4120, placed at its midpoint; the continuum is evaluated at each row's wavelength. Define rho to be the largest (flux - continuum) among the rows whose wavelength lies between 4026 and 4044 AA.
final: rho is -1.1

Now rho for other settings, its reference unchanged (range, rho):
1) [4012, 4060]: -0.8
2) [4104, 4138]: 2.4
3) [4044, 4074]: -0.1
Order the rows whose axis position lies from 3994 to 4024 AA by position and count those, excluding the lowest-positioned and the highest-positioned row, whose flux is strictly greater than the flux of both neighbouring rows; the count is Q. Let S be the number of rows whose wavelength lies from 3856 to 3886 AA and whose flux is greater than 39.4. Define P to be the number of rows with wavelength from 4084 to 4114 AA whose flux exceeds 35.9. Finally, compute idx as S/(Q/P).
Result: 30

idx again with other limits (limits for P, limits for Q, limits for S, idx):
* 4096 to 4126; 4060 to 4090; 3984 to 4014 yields 0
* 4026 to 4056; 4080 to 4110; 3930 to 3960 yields 0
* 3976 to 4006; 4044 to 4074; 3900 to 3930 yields 25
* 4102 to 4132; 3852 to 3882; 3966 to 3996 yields 0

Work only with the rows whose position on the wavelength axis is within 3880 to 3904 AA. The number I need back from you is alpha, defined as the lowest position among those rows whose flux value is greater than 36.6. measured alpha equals 3881 AA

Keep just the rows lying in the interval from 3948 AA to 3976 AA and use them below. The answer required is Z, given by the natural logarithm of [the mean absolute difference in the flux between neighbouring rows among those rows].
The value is 0.04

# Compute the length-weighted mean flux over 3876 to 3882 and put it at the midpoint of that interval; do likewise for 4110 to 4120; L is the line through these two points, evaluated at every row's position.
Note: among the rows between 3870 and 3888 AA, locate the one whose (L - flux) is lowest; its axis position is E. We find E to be 3887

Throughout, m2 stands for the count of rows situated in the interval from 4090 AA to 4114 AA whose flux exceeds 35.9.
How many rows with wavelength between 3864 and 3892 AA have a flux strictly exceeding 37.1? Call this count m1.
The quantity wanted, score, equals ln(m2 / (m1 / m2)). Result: 0.0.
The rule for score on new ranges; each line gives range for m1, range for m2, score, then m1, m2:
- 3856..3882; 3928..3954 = 0.6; 9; 4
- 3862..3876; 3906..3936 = 2.8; 5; 9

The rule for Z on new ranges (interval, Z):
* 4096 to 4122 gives -0.22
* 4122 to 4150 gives -0.09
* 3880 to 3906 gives -0.36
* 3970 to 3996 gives -0.41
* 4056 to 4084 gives -0.22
